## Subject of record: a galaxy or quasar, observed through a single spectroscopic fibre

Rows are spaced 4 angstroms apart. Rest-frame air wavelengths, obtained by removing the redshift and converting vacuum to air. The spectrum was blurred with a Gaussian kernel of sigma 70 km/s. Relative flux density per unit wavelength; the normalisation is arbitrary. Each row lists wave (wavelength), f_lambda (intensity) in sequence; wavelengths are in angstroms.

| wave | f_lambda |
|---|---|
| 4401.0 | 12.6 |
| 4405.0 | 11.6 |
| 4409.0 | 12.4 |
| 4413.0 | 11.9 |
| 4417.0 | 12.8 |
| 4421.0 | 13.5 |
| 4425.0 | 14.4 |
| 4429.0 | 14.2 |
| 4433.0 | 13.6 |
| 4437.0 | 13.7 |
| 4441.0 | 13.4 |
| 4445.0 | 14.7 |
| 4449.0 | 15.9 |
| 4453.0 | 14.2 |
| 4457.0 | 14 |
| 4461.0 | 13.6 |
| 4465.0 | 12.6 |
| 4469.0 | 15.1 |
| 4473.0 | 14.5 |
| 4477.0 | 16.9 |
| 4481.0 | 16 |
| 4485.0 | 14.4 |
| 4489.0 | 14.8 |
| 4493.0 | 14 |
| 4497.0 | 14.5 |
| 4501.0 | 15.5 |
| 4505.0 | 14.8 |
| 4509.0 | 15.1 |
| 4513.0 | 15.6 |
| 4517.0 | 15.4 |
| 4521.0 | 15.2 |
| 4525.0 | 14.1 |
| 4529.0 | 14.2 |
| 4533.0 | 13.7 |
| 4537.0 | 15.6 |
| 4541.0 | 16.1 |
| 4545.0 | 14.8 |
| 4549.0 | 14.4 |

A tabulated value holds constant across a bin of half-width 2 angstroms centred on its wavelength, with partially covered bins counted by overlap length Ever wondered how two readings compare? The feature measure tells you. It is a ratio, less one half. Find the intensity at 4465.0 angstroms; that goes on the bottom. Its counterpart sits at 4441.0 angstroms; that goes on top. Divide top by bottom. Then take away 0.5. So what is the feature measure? 0.56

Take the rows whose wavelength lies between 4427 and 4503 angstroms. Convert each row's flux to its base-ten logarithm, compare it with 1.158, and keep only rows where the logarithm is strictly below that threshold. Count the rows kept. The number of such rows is 9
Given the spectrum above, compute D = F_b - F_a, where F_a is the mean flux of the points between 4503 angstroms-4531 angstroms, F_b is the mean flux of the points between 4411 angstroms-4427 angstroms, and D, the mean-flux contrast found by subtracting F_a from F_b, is -1.8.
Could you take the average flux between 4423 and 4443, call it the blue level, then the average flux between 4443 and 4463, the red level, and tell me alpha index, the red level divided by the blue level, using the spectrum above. 1.04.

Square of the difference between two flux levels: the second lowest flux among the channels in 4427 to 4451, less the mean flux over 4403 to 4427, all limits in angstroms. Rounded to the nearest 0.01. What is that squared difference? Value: 0.69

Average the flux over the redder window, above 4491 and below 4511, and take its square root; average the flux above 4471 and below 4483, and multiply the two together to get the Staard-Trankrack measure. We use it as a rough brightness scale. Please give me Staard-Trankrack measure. 60.7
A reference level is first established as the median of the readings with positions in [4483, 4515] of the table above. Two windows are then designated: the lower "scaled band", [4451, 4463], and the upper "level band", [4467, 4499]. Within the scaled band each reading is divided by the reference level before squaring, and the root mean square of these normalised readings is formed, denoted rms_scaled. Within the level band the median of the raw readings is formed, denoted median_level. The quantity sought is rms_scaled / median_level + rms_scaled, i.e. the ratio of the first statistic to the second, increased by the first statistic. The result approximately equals 1.006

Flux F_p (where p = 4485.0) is 14.4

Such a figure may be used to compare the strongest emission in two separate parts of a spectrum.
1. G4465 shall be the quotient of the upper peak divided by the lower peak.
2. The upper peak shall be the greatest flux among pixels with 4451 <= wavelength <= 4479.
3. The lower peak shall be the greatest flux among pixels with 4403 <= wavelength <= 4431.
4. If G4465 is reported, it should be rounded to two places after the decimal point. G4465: 1.17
